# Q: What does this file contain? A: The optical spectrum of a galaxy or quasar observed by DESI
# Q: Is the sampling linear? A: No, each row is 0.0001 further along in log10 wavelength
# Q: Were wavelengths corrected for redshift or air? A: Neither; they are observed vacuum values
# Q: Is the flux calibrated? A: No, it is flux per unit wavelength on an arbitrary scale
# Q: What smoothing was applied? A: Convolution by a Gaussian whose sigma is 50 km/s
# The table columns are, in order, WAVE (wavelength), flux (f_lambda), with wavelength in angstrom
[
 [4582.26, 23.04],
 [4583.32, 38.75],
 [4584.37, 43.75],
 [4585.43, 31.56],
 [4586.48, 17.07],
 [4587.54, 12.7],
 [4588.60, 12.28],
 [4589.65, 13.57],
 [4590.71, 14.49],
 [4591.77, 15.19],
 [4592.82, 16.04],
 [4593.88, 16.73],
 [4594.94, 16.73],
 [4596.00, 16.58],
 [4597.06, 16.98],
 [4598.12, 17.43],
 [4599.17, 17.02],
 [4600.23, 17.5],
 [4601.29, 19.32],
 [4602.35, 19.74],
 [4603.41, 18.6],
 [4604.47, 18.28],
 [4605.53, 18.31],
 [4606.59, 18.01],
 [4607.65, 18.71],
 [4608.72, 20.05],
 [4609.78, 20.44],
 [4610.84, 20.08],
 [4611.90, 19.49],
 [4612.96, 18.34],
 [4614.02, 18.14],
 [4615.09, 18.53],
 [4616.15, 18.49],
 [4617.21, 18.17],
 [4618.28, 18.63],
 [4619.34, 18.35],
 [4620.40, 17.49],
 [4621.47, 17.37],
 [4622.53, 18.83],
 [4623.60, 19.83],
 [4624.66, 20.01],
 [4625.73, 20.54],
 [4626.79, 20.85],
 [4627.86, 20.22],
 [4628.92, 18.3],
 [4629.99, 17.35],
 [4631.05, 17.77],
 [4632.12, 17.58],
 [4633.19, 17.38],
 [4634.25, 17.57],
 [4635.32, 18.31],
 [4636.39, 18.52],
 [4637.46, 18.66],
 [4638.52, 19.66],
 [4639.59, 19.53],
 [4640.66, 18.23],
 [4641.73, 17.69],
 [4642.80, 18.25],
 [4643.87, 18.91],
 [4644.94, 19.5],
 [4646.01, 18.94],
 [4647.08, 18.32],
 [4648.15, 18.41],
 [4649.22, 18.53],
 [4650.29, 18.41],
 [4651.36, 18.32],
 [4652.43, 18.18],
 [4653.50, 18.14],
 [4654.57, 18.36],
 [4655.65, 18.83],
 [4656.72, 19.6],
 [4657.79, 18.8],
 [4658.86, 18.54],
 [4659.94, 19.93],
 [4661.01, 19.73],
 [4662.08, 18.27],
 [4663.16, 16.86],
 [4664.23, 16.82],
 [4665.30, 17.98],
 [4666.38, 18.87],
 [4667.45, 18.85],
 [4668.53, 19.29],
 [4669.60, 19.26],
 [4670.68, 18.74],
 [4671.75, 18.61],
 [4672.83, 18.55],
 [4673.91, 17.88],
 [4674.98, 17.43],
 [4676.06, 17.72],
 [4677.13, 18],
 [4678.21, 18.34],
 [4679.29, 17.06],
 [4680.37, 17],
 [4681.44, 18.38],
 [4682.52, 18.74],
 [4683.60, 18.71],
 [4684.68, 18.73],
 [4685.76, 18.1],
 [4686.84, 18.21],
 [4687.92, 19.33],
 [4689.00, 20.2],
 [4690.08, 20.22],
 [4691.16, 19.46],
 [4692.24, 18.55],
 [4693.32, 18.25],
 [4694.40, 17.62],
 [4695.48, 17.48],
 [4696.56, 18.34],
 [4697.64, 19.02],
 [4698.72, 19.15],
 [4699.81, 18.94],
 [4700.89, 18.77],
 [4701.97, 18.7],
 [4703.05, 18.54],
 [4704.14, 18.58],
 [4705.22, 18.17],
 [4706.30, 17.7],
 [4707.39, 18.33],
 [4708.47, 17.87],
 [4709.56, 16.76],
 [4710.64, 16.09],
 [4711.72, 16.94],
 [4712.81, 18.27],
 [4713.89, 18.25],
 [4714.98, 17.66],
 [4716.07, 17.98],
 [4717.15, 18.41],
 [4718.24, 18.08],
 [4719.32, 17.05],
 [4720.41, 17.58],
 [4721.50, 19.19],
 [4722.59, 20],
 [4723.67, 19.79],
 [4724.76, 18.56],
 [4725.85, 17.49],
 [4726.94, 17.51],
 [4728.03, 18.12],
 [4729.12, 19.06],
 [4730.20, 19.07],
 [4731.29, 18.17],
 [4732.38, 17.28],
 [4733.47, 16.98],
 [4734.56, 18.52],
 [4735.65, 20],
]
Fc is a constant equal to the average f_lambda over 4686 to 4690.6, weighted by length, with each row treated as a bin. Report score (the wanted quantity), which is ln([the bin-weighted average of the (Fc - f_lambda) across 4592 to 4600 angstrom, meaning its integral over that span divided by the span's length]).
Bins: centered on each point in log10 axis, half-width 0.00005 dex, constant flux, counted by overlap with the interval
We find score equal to 1.0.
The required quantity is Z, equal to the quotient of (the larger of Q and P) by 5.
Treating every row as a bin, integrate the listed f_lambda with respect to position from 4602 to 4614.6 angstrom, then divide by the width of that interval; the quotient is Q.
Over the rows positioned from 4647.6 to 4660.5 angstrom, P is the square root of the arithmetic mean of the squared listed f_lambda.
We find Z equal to 3.80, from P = 18.7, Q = 19.0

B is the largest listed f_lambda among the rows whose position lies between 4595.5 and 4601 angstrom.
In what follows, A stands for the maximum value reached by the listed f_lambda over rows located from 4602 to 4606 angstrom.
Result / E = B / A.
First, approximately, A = 19.74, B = 17.5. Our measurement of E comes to 0.89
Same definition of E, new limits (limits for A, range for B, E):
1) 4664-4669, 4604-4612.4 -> 1.06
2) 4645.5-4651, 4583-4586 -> 2.31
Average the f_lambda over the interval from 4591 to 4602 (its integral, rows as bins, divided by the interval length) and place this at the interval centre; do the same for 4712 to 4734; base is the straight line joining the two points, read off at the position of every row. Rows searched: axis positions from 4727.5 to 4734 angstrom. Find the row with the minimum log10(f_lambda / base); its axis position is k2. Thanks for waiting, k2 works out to 4733.47 angstrom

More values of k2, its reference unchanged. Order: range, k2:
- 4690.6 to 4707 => 4695.48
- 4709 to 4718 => 4710.64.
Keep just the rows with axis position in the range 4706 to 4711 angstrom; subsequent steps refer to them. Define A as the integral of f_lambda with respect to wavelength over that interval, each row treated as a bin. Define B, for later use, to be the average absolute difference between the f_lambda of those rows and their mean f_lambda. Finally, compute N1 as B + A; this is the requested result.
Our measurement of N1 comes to 88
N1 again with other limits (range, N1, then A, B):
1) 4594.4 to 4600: 95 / 95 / 0.234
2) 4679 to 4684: 91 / 90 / 0.758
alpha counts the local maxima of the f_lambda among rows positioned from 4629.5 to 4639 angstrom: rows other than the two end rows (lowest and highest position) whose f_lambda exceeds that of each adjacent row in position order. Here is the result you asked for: 1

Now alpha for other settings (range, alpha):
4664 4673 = 2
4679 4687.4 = 2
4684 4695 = 1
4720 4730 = 1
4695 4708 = 2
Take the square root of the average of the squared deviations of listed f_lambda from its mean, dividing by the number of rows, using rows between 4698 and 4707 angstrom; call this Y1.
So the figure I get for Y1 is 0.43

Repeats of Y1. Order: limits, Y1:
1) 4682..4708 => 0.67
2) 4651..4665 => 0.91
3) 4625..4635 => 1.39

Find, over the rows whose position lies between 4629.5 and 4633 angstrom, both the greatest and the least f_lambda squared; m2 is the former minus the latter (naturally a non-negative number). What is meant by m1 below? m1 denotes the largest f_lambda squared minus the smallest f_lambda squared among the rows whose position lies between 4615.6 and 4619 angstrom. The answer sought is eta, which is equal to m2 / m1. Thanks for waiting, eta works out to 0.87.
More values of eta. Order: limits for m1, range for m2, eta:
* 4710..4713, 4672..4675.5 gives 0.54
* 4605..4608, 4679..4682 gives 1.90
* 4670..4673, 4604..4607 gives 1.54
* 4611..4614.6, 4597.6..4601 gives 0.33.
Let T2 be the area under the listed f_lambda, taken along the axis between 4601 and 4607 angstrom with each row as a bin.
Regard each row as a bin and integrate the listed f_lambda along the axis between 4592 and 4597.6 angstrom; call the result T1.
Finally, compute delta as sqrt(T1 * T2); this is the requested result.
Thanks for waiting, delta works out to 102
